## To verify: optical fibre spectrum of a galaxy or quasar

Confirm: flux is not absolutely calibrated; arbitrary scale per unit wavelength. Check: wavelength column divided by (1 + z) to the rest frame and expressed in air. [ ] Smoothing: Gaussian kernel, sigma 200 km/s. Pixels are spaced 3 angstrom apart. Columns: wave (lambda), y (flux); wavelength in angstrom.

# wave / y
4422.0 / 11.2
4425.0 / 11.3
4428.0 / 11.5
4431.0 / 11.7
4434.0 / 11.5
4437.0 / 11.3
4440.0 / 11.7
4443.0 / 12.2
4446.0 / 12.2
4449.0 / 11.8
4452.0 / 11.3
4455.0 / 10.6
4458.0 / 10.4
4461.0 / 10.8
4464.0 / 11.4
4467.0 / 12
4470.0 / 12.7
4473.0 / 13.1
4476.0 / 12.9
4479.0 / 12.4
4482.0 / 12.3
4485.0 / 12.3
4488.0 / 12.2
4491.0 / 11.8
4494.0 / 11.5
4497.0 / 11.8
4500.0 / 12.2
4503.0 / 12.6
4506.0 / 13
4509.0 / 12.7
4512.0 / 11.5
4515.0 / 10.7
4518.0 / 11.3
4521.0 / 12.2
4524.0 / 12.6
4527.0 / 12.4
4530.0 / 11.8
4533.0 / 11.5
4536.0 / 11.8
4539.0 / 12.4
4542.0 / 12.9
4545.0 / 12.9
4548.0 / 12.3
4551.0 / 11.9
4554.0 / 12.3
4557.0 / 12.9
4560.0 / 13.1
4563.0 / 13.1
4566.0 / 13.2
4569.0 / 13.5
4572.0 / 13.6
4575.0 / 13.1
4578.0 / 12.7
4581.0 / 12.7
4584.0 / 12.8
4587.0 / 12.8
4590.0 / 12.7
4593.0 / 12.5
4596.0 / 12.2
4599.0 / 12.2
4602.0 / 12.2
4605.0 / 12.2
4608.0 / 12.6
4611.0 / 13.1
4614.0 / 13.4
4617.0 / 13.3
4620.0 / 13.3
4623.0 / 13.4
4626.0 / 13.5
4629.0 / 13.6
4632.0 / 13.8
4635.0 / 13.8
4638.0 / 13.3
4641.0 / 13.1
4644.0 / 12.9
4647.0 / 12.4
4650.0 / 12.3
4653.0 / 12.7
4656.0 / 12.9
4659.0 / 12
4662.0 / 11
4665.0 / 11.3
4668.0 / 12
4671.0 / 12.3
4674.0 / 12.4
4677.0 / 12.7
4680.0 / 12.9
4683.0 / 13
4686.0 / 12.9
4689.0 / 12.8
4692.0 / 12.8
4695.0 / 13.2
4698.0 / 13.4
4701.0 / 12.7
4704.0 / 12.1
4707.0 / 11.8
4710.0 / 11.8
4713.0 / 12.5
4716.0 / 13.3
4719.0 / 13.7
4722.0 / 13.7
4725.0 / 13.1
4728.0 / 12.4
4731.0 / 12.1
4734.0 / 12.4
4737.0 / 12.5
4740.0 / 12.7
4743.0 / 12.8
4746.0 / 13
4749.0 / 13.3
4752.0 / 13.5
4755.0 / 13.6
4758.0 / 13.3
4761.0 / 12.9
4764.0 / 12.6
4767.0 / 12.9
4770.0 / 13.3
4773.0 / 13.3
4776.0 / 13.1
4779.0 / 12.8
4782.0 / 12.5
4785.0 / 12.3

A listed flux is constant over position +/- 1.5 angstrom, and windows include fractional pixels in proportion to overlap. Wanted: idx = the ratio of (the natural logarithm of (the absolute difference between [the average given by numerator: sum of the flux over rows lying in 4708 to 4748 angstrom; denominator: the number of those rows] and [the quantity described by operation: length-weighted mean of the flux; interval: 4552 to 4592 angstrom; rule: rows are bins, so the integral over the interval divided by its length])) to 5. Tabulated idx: -0.35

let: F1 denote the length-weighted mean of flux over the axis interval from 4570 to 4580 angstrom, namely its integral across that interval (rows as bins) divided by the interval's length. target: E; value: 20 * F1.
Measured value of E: 263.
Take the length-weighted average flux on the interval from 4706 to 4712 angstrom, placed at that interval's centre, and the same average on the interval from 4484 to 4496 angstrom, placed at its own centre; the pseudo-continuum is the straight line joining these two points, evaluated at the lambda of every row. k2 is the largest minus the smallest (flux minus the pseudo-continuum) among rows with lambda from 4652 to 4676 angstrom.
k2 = 1.9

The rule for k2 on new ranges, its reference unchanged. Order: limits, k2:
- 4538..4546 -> 0.5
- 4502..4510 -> 0.4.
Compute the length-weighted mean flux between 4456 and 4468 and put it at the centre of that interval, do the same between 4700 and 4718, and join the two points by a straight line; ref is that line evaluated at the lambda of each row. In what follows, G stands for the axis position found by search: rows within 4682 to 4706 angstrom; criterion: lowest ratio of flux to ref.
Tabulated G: 4704.0 angstrom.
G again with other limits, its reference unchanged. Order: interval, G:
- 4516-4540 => 4518.0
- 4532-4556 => 4533.0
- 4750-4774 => 4764.0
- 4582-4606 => 4605.0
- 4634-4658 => 4650.0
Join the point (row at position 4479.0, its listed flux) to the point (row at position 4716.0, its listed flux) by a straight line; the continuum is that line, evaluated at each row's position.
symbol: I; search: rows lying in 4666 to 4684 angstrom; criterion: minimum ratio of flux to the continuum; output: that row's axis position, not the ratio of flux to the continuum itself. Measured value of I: 4668.0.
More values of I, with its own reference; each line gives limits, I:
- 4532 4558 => 4533.0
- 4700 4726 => 4710.0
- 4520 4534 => 4533.0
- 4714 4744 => 4731.0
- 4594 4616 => 4605.0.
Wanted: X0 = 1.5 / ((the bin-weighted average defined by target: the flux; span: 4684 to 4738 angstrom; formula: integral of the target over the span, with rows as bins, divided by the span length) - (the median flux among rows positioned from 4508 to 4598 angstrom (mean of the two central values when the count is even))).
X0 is 17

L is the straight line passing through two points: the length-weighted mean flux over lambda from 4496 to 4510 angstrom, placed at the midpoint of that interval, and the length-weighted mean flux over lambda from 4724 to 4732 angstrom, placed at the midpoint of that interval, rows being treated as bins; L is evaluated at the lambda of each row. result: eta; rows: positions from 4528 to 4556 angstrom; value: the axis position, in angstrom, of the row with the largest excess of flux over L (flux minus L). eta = 4542.0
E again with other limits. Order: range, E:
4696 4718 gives 251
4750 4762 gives 267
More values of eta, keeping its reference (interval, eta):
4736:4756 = 4755.0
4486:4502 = 4488.0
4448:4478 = 4473.0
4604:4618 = 4614.0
